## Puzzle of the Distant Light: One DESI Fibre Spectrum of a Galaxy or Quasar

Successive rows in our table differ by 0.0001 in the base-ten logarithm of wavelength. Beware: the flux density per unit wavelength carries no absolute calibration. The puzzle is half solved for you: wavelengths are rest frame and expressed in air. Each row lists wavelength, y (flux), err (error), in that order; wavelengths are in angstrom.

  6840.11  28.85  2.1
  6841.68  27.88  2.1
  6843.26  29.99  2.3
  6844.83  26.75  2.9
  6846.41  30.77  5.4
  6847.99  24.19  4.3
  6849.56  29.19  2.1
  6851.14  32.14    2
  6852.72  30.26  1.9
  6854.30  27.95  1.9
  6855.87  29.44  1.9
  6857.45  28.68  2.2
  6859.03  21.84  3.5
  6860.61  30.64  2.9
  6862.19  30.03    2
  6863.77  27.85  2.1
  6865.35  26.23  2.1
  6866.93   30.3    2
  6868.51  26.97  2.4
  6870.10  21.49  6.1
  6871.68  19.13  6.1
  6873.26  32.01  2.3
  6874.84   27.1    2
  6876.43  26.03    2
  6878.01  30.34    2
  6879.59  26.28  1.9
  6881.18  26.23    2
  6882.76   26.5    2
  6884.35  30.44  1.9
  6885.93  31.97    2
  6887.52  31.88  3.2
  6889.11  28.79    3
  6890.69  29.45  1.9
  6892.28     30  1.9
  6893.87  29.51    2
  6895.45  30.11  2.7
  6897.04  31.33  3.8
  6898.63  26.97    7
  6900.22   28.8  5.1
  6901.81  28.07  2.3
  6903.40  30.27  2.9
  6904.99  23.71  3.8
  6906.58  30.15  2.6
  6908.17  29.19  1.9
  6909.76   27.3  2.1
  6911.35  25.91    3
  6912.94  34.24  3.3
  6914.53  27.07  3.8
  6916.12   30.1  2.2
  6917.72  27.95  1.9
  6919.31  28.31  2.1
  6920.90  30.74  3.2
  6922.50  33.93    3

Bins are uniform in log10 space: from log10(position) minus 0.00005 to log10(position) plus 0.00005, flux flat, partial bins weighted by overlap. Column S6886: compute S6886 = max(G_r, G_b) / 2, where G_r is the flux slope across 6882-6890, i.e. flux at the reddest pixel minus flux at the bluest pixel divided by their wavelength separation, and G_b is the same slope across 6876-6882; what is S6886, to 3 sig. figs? 0.180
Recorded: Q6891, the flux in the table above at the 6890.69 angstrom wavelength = 29.45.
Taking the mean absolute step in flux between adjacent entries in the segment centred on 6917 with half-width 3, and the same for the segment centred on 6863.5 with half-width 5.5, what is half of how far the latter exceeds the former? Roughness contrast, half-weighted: 0.8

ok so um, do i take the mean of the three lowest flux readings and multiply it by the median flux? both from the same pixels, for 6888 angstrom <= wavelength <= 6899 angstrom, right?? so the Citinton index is 838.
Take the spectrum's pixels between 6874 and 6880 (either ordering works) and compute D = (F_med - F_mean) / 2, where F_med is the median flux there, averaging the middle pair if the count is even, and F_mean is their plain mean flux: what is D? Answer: -0.4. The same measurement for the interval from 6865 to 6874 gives 0.3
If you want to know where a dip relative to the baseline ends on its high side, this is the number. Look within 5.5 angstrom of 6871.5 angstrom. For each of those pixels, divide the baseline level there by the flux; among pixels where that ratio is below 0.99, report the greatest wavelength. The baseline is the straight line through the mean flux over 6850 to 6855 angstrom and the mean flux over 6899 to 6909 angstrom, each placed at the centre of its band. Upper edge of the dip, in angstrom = 6873.26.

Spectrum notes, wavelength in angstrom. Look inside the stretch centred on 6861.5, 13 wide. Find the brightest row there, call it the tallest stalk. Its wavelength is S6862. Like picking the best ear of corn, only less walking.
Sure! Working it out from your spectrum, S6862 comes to 6860.61 angstrom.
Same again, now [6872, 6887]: 6873.26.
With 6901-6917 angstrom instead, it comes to 6912.94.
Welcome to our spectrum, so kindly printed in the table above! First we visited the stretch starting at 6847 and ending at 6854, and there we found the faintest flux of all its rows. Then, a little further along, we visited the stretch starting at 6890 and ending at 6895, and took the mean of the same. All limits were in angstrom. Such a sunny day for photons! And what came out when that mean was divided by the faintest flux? 1.23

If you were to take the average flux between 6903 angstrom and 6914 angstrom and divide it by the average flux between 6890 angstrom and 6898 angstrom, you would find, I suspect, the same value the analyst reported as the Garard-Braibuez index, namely 0.95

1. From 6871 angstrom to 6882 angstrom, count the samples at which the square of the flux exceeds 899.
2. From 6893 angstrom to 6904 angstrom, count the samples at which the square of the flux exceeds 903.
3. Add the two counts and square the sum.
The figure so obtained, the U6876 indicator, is 25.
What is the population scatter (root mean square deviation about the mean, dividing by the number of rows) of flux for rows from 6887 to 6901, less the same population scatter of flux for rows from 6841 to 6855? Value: -0.9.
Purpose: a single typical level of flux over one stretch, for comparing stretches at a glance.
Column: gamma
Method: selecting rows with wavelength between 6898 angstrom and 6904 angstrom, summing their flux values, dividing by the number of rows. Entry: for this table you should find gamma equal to 28.5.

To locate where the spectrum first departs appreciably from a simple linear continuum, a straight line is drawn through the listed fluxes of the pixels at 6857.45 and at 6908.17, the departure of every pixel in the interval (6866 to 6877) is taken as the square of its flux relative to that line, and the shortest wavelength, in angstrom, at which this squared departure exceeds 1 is 6866.93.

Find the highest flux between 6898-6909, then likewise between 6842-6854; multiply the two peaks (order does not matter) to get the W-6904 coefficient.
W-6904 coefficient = 973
